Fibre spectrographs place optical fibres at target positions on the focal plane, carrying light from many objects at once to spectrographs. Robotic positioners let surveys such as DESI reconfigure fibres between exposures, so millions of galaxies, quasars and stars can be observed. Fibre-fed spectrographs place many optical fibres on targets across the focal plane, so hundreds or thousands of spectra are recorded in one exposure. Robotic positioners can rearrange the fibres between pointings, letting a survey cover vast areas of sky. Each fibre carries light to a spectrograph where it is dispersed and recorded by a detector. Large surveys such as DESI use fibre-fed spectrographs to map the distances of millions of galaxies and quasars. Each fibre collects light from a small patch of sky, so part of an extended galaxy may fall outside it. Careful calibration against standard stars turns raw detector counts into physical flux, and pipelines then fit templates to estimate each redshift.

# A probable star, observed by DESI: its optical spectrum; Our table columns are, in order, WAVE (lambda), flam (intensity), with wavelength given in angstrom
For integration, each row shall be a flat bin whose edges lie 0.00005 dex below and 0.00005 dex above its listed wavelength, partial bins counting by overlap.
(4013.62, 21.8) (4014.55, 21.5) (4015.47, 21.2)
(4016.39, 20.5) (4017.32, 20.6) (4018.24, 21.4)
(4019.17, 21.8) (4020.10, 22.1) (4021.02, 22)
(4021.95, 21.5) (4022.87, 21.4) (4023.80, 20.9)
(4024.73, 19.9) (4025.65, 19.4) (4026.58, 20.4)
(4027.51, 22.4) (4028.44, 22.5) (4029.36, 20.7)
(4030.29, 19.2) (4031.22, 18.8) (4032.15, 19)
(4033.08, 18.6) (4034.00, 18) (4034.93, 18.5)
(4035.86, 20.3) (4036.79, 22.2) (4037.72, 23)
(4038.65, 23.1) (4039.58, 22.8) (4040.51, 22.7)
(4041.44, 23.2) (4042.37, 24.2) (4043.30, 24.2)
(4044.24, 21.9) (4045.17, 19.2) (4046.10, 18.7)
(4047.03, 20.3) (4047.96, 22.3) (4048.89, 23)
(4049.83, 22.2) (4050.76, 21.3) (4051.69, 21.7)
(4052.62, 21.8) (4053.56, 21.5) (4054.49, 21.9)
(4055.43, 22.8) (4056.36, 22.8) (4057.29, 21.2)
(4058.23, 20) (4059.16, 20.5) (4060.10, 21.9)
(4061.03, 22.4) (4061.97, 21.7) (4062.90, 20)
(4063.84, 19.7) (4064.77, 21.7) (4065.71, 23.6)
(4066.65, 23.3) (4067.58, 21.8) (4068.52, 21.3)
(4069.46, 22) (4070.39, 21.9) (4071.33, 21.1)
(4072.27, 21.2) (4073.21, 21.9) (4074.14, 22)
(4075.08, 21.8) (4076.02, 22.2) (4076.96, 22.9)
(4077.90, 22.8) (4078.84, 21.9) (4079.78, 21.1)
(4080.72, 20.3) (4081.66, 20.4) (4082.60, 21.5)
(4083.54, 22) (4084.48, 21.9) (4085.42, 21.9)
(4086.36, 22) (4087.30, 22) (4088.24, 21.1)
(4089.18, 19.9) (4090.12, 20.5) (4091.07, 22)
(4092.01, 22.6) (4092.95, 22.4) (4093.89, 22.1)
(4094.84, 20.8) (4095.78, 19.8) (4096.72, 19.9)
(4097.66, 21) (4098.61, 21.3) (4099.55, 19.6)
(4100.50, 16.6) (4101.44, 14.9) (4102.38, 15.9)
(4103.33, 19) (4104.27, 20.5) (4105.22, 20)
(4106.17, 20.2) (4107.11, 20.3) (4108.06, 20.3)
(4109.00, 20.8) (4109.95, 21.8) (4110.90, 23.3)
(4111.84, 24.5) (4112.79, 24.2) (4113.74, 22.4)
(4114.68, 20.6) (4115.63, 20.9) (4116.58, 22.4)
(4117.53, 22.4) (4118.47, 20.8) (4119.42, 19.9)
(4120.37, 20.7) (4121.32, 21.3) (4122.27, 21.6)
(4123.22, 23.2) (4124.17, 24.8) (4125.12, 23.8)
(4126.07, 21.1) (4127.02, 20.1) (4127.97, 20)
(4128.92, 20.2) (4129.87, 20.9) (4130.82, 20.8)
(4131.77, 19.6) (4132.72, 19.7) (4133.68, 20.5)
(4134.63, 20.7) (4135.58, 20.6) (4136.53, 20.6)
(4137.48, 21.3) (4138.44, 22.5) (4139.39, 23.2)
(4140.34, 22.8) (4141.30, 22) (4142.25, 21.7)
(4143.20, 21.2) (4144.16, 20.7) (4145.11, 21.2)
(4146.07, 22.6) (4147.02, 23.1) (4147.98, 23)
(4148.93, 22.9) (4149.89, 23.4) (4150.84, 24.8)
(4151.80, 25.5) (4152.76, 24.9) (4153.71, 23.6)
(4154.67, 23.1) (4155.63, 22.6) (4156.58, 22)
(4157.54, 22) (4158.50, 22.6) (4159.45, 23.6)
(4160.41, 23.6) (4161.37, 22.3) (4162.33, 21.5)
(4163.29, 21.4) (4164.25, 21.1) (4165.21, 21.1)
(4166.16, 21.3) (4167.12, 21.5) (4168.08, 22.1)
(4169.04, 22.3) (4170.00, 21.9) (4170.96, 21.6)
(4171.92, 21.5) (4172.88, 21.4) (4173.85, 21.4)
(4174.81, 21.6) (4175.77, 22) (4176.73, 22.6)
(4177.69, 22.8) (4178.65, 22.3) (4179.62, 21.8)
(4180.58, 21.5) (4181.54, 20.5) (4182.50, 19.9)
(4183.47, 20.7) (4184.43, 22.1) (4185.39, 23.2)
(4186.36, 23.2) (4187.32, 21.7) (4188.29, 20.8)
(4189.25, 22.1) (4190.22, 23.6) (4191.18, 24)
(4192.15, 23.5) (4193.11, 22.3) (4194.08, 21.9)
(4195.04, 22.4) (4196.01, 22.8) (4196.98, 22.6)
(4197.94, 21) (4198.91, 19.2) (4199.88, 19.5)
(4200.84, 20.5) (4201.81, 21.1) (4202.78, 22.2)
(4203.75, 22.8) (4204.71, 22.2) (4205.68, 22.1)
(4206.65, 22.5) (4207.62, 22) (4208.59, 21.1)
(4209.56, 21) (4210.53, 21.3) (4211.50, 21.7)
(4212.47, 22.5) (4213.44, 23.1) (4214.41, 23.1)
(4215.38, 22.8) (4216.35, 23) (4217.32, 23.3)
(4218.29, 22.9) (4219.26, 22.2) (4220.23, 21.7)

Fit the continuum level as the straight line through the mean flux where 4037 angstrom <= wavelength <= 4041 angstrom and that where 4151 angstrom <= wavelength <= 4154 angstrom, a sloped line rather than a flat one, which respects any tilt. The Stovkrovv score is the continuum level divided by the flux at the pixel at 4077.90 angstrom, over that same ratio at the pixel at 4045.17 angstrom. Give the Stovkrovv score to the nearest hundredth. 0.86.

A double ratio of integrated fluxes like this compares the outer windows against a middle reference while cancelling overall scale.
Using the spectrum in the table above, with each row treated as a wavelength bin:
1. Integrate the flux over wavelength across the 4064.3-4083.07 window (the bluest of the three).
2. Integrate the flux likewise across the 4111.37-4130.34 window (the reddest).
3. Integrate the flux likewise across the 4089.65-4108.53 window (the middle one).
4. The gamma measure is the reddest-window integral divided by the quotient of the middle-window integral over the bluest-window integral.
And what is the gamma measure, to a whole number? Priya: 449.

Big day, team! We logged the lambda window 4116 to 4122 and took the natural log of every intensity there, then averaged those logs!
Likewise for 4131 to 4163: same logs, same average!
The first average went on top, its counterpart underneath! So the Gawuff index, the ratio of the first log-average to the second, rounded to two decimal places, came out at 0.99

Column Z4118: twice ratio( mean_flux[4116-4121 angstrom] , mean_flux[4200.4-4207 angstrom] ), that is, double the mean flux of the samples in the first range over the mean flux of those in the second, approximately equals 1.94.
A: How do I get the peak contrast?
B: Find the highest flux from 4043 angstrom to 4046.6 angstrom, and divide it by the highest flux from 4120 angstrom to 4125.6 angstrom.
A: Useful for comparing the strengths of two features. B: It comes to 0.98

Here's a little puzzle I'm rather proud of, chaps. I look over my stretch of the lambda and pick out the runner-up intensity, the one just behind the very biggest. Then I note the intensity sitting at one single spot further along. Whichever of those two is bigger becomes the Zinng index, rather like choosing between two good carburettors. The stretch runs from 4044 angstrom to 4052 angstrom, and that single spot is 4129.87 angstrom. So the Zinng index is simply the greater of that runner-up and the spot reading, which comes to 22.3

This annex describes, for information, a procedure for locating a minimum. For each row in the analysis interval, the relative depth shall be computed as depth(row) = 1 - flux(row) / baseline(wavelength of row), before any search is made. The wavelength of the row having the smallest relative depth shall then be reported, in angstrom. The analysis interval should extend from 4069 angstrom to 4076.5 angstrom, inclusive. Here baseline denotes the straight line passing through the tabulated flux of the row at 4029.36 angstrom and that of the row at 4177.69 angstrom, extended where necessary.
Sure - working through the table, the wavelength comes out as 4076.02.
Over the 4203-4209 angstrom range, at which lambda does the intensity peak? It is 4203.75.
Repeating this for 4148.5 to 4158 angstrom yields 4151.80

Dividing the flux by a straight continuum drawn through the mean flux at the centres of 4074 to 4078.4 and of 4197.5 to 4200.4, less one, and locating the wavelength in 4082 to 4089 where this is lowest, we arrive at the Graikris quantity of 4088.24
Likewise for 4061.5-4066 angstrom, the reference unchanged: 4063.84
